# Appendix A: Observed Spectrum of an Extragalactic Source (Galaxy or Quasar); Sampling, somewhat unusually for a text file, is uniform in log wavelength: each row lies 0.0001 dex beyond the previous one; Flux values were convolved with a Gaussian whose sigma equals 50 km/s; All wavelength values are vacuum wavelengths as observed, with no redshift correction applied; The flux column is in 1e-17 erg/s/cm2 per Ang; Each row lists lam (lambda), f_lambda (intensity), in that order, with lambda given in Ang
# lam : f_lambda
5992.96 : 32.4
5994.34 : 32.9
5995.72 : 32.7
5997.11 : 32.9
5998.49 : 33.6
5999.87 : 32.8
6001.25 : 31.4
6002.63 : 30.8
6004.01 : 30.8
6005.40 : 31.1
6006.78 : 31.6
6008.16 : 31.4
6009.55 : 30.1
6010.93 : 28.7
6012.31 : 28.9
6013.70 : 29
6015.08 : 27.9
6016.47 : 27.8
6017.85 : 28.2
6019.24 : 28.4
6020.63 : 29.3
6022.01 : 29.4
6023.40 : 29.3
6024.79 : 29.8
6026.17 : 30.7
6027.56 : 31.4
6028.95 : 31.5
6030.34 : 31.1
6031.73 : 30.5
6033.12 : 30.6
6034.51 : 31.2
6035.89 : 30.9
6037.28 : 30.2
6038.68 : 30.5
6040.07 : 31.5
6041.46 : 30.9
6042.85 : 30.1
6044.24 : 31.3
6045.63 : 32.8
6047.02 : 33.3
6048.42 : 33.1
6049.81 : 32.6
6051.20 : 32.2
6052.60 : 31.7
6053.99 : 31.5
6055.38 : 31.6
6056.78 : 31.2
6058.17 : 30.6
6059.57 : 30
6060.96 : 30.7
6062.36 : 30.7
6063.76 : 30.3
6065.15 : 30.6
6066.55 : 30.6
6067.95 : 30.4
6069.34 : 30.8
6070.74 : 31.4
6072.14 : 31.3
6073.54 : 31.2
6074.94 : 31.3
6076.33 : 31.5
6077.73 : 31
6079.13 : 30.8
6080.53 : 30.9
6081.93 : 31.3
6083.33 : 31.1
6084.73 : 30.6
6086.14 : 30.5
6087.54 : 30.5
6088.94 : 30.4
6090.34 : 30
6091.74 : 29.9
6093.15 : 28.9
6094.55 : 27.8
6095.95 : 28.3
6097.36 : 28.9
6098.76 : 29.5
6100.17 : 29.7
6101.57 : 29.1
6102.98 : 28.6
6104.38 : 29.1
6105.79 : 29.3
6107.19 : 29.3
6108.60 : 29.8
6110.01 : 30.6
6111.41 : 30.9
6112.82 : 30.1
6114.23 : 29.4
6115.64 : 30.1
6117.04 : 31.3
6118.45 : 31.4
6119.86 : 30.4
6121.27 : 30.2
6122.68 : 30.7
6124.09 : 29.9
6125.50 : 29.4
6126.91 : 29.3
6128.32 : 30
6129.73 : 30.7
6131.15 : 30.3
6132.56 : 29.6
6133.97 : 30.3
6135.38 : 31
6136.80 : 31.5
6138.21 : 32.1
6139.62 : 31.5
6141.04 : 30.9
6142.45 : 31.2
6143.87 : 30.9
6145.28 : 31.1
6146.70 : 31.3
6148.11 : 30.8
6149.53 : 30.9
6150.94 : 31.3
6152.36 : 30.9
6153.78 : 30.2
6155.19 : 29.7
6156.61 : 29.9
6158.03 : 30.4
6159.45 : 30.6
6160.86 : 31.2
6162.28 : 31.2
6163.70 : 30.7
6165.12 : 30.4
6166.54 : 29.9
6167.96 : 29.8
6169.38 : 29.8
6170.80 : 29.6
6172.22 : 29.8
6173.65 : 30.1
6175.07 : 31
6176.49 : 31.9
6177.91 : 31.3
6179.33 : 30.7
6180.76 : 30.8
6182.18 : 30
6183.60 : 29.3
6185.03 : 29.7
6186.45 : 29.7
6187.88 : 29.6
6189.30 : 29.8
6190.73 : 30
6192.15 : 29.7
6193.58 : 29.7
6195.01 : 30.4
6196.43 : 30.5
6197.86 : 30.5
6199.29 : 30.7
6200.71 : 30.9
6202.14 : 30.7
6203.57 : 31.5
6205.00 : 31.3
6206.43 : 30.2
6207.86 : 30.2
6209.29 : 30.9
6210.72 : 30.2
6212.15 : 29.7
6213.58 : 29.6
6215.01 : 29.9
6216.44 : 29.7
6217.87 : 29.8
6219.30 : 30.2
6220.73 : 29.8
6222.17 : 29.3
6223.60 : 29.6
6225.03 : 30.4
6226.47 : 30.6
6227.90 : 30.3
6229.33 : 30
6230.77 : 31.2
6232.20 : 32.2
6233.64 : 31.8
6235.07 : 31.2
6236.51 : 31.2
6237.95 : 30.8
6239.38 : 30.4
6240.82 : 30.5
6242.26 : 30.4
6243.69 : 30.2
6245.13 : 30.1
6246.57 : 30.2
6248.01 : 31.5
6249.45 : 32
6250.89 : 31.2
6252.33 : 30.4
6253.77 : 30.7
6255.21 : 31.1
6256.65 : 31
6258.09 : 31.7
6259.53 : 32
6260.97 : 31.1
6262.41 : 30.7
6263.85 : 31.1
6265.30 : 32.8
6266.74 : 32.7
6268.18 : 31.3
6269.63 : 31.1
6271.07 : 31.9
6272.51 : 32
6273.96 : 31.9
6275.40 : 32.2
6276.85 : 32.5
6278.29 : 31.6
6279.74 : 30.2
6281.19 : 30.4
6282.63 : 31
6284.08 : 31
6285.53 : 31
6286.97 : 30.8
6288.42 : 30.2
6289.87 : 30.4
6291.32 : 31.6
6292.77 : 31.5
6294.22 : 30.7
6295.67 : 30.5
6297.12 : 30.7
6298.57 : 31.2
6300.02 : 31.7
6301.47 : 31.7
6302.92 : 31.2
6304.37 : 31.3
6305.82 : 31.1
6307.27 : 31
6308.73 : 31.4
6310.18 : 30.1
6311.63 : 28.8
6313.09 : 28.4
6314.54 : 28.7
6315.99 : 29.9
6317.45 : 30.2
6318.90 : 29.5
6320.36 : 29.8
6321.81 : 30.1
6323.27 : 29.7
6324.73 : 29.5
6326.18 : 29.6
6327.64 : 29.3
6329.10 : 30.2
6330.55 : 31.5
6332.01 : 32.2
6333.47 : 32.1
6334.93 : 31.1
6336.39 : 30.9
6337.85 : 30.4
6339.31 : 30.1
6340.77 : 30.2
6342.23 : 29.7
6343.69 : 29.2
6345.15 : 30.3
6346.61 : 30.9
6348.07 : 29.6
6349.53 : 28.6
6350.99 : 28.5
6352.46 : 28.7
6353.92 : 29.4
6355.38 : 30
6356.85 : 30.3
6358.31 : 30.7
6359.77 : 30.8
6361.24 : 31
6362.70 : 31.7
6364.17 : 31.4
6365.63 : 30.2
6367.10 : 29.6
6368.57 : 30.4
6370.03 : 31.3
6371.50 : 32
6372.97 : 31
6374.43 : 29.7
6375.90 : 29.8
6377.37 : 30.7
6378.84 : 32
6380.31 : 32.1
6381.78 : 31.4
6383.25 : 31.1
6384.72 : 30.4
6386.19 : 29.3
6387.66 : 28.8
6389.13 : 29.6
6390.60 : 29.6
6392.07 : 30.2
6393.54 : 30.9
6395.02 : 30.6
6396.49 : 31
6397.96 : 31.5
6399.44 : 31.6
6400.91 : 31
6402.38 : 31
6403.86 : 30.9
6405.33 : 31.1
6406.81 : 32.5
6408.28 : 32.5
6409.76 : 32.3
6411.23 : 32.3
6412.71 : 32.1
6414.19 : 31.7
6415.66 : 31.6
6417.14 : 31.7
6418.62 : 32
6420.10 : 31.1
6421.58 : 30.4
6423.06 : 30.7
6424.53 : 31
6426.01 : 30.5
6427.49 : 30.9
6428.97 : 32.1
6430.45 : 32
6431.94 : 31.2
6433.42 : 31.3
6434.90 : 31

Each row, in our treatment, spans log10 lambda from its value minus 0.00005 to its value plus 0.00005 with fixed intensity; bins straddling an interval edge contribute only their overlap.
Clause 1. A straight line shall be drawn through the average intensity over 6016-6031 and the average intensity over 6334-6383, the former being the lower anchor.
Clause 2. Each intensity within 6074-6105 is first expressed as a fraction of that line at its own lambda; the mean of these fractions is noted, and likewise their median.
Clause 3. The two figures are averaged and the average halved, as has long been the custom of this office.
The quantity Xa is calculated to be 0.504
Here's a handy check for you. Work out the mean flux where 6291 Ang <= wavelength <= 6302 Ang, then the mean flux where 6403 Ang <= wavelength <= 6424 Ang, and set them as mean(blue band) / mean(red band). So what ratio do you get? 0.99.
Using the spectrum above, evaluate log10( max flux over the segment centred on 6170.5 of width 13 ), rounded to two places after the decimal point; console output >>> 1.50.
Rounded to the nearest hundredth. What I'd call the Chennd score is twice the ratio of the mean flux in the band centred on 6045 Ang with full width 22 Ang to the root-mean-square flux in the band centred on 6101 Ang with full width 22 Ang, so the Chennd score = 2.15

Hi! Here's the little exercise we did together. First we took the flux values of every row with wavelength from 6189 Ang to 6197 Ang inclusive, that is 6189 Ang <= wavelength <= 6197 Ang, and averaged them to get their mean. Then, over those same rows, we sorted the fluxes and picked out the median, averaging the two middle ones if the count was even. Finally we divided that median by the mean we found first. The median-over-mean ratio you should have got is 1.00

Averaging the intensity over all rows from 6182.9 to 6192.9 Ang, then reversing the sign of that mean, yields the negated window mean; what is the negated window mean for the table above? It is -29.7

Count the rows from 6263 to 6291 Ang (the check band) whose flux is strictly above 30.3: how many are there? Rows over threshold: 17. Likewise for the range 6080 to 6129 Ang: 13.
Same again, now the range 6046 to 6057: 8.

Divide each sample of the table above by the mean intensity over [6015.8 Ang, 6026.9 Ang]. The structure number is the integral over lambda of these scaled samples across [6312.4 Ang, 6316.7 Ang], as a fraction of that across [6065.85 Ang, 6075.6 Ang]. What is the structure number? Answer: 0.4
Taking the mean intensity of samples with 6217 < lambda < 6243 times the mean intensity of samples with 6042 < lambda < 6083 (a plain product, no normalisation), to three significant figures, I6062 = 955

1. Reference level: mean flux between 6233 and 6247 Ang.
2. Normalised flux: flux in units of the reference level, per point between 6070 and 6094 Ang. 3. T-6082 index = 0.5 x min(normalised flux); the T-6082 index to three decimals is 0.471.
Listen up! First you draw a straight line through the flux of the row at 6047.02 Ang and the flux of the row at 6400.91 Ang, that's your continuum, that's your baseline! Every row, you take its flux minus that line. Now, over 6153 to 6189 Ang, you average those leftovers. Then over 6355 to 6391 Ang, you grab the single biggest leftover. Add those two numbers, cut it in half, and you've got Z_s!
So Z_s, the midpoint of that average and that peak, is -0.62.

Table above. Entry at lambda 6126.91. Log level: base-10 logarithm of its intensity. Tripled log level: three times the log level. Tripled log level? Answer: 4.40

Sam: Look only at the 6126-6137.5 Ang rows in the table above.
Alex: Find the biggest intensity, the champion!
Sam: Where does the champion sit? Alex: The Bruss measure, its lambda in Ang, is 6136.80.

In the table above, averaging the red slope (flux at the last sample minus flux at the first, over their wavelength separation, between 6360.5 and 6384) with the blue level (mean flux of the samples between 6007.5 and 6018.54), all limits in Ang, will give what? 14.50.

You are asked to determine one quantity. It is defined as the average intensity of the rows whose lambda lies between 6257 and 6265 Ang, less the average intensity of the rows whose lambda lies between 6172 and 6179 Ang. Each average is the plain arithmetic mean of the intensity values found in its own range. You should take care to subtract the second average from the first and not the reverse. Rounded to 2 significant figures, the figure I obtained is 0.50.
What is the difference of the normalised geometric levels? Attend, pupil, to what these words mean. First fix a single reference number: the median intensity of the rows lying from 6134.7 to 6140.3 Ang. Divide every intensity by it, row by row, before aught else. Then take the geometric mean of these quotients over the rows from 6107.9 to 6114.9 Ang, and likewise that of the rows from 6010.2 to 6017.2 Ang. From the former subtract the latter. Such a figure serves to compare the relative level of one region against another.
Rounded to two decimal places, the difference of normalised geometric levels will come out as 0.05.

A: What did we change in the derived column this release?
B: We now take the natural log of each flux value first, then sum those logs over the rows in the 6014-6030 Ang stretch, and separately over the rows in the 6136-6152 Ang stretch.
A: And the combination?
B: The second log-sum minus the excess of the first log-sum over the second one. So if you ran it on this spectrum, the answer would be 38.5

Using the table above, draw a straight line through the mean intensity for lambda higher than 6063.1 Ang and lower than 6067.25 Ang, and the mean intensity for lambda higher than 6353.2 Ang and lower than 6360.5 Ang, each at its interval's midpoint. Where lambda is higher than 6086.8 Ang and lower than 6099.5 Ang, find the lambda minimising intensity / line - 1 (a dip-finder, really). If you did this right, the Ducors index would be 6094.55 Ang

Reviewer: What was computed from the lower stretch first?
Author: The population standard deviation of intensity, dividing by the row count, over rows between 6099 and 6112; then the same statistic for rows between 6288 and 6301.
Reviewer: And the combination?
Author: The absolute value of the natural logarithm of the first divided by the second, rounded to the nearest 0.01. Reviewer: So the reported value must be 0.28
